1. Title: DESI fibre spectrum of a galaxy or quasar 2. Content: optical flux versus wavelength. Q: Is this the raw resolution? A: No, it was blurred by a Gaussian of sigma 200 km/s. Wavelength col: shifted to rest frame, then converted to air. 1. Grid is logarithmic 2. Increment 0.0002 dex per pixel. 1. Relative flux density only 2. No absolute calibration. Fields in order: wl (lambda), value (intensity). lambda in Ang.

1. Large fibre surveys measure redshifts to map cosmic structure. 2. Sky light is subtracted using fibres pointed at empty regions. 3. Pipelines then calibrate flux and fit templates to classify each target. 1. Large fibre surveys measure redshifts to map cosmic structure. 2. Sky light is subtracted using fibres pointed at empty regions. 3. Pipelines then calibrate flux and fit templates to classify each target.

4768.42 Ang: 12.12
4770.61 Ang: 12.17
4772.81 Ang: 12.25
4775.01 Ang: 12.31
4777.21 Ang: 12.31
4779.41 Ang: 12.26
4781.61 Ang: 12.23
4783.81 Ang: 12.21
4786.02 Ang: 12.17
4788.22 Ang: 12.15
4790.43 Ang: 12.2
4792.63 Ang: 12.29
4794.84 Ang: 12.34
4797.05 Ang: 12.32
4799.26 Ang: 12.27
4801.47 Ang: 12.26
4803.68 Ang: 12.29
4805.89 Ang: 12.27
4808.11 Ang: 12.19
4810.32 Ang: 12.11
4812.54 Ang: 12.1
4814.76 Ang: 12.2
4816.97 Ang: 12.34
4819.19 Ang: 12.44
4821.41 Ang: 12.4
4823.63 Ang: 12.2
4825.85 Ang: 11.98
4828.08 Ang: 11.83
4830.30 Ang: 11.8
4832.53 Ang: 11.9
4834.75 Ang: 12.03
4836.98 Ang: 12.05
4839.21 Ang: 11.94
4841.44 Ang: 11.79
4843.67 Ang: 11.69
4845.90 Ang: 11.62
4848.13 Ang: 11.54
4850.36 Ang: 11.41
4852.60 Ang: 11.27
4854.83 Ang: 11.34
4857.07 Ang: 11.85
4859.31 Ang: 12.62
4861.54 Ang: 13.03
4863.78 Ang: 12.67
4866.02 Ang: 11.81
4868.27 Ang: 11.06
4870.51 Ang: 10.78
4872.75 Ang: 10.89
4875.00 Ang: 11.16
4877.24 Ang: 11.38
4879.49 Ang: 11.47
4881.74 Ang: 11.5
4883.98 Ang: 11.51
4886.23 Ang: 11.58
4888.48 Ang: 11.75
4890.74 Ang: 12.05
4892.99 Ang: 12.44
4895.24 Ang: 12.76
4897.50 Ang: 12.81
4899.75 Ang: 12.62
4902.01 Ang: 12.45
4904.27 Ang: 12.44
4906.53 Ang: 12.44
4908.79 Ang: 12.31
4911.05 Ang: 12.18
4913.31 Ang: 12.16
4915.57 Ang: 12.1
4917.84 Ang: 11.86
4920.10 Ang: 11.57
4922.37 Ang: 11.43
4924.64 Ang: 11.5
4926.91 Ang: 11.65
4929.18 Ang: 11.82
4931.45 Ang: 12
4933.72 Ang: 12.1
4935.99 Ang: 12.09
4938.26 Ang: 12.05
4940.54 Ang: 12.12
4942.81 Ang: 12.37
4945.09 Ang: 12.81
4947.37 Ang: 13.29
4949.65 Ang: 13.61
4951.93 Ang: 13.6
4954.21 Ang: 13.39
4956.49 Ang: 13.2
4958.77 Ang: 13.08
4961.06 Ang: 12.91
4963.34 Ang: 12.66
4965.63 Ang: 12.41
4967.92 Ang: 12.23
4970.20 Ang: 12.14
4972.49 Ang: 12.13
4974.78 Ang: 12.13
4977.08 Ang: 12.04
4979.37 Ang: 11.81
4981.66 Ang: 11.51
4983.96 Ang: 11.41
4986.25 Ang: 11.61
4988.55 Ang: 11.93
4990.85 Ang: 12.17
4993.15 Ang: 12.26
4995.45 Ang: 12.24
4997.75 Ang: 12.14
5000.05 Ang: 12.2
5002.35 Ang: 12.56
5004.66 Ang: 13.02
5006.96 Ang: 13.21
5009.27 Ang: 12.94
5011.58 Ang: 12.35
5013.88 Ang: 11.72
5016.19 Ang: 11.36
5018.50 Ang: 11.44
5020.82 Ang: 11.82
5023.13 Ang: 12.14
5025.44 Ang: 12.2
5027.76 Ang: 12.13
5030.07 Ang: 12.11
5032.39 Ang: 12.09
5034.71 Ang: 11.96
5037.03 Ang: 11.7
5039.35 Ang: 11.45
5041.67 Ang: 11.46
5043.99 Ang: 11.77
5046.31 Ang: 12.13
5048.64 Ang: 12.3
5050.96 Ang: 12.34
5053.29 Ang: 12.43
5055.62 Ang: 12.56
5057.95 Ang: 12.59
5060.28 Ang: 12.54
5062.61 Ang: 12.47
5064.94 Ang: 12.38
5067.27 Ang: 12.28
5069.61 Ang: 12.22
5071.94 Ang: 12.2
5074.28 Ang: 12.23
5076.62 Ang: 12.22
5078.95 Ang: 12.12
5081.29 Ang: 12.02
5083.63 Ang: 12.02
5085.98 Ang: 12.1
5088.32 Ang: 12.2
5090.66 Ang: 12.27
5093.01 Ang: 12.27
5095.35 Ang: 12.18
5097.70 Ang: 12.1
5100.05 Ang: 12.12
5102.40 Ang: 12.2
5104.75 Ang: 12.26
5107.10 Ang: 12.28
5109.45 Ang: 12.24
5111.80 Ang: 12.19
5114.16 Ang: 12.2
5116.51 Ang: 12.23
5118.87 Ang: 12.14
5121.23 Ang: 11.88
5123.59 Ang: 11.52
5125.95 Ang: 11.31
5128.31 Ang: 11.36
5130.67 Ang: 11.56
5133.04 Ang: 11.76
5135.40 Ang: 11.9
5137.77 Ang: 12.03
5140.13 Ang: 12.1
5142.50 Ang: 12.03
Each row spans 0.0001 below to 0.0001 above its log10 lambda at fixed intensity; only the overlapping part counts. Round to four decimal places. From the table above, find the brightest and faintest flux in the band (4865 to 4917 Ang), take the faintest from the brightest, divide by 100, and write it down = 0.0203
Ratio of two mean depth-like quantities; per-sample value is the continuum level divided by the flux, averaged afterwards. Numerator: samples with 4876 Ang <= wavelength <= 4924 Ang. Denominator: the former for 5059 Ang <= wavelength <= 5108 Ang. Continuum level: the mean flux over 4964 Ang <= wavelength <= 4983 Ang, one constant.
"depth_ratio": 1.02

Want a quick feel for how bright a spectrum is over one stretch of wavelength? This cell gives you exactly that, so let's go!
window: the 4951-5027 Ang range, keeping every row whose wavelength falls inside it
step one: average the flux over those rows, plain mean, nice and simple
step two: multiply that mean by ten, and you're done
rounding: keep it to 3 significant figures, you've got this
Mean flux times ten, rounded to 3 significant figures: 123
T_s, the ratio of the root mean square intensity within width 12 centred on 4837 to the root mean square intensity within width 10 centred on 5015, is 1.02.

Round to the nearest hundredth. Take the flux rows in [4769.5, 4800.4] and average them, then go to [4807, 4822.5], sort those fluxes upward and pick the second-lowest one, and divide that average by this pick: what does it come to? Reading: 1.01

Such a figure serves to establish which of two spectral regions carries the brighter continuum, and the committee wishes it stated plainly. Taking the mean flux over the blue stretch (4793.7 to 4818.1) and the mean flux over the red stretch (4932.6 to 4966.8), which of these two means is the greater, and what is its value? 12.8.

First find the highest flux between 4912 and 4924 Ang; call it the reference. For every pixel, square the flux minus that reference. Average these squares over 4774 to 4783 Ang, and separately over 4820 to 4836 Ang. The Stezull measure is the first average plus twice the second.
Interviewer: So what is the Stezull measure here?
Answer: 0.13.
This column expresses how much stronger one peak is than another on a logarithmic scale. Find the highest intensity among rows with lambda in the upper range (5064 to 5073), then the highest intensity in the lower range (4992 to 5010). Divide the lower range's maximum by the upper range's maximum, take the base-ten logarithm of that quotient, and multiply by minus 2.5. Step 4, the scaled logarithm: -0.07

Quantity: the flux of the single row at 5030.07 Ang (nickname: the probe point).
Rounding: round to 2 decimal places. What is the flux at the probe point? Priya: 12.11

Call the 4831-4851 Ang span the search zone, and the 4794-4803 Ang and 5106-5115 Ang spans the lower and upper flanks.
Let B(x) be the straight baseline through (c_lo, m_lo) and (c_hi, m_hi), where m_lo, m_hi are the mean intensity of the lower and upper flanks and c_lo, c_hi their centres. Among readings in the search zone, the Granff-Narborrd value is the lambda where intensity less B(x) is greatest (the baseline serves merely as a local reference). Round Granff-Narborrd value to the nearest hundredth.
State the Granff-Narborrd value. 4836.98 Ang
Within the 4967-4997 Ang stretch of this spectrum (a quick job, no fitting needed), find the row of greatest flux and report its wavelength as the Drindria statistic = 4993.15 Ang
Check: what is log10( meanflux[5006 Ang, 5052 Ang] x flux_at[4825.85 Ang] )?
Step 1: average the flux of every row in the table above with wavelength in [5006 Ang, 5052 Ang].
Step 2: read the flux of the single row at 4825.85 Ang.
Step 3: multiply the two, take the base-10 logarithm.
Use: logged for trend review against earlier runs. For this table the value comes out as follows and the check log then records 2.159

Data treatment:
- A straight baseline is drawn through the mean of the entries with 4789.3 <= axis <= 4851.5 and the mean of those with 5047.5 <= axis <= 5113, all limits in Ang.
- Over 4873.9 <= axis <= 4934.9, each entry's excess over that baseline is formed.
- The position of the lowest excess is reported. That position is 4875.00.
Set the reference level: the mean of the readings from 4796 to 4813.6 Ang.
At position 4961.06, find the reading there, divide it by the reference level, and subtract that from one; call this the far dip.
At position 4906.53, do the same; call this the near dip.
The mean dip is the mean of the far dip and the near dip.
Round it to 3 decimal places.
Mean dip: -0.037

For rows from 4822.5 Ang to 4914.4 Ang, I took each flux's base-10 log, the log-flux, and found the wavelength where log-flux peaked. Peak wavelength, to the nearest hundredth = 4861.54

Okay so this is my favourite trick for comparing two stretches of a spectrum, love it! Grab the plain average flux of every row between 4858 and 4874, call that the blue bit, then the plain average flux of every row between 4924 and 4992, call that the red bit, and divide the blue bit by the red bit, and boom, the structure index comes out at 0.96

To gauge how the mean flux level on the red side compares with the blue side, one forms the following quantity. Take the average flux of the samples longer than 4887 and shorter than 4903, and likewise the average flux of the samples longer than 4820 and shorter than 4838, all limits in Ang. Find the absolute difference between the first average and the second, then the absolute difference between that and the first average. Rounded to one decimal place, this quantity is 12.0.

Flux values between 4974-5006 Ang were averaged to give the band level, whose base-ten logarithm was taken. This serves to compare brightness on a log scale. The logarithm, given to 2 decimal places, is 1.08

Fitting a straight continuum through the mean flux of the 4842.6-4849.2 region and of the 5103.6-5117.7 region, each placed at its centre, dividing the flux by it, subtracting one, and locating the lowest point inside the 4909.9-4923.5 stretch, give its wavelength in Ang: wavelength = 4922.37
